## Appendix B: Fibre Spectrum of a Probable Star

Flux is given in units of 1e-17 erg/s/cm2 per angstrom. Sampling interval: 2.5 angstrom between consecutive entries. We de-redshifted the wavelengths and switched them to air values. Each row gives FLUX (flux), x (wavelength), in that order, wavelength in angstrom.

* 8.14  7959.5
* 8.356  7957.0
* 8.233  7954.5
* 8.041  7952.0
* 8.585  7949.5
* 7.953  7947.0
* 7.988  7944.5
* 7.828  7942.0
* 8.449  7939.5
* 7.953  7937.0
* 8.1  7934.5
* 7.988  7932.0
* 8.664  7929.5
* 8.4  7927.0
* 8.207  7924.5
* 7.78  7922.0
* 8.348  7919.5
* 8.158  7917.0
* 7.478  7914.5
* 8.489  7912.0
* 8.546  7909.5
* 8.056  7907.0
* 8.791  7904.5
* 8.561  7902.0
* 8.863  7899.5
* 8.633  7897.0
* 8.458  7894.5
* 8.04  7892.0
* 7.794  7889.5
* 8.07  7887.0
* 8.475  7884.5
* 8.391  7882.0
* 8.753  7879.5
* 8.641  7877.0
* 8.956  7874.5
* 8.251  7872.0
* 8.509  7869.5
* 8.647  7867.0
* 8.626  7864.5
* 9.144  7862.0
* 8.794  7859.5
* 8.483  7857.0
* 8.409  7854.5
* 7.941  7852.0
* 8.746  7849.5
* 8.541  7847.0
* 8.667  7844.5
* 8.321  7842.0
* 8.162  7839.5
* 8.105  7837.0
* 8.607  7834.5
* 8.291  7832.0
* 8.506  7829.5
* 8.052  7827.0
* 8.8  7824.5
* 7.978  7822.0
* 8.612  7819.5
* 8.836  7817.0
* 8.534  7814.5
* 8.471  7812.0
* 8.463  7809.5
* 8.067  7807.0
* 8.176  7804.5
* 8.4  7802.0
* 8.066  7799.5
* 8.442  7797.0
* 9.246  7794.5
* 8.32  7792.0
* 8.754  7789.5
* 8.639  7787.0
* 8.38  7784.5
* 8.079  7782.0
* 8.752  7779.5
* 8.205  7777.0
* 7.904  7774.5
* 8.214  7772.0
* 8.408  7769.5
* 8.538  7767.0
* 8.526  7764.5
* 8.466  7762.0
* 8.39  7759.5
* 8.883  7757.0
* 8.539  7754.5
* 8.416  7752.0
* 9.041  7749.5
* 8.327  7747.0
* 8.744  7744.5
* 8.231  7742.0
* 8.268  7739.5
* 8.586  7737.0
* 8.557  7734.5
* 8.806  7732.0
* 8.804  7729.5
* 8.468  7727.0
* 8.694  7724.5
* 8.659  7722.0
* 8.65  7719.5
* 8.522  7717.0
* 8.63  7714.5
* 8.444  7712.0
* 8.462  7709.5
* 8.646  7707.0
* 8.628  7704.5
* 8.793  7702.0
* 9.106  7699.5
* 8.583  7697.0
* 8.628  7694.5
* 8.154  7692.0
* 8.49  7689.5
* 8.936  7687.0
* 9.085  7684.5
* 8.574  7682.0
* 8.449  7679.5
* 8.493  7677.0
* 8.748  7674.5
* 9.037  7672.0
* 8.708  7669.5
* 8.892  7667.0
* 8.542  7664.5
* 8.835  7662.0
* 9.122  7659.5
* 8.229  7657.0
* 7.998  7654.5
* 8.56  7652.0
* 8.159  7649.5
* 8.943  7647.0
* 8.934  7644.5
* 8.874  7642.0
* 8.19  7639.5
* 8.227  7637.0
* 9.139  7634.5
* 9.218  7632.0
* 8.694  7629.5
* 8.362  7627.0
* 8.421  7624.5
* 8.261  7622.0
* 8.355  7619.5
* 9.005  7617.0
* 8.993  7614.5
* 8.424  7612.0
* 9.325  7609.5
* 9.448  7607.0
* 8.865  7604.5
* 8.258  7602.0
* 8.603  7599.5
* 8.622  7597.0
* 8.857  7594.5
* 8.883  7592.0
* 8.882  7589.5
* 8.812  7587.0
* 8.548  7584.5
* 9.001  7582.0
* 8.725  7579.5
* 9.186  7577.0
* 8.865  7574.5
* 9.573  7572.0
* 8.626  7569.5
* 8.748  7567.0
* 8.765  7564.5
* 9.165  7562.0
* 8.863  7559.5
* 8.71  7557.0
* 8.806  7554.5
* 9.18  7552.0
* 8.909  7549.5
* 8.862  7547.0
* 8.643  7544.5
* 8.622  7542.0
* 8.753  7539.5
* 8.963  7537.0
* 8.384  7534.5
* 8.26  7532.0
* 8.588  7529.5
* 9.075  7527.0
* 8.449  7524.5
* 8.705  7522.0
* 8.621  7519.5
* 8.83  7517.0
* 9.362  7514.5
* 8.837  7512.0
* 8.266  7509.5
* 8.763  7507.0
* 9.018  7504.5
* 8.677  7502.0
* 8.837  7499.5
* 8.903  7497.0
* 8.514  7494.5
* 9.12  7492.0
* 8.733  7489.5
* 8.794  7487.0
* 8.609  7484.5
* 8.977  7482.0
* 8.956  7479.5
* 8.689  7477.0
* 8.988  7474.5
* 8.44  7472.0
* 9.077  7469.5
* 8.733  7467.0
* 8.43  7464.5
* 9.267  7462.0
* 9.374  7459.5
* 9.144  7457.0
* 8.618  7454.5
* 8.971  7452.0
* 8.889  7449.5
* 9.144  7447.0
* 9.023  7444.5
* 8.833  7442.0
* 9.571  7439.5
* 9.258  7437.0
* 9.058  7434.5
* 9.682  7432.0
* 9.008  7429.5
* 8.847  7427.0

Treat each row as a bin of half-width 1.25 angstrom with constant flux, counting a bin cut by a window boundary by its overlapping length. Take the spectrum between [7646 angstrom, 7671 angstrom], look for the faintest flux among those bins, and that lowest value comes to 7.998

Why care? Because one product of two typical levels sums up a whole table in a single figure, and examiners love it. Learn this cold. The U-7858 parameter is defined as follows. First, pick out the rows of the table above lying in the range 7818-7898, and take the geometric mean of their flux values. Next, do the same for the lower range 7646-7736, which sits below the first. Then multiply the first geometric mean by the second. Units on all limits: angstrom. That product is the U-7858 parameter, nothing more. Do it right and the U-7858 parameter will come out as 72.9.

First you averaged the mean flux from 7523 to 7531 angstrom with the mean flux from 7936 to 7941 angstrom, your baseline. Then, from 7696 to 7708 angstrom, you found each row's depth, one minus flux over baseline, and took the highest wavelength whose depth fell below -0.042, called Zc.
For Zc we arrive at 7699.5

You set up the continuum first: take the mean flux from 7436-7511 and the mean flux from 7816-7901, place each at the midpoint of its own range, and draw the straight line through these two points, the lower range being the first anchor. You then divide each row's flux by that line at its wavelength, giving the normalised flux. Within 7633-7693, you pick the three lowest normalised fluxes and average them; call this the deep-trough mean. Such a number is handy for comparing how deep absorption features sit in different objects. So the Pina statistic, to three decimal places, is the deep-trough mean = 0.933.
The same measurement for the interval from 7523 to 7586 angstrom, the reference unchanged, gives 0.948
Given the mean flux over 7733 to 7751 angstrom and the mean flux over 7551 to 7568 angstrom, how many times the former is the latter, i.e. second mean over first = 1.04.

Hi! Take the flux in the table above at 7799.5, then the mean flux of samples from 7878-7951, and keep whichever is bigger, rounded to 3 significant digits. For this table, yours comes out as 8.27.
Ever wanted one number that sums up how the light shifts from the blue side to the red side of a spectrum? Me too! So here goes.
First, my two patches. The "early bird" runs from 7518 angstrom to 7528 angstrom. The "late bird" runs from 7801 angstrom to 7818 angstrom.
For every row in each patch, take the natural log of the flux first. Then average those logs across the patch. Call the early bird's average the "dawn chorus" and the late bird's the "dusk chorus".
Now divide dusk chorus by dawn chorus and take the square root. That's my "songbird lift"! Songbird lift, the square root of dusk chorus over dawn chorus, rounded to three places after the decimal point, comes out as 0.992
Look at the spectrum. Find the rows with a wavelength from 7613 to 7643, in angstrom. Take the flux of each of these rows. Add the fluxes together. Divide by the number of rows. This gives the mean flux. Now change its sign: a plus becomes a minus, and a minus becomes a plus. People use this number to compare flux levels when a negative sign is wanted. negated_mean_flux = -8.6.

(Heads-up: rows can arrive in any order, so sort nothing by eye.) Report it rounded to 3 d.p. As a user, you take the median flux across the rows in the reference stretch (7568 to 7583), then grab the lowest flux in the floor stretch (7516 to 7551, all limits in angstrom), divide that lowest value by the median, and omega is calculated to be 0.925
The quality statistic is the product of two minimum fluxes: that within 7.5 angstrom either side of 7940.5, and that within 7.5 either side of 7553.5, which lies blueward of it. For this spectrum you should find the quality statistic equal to 68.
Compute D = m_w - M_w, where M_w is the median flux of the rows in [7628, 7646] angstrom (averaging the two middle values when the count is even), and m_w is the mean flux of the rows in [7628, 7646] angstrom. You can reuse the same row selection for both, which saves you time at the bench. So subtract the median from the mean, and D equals -0.12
